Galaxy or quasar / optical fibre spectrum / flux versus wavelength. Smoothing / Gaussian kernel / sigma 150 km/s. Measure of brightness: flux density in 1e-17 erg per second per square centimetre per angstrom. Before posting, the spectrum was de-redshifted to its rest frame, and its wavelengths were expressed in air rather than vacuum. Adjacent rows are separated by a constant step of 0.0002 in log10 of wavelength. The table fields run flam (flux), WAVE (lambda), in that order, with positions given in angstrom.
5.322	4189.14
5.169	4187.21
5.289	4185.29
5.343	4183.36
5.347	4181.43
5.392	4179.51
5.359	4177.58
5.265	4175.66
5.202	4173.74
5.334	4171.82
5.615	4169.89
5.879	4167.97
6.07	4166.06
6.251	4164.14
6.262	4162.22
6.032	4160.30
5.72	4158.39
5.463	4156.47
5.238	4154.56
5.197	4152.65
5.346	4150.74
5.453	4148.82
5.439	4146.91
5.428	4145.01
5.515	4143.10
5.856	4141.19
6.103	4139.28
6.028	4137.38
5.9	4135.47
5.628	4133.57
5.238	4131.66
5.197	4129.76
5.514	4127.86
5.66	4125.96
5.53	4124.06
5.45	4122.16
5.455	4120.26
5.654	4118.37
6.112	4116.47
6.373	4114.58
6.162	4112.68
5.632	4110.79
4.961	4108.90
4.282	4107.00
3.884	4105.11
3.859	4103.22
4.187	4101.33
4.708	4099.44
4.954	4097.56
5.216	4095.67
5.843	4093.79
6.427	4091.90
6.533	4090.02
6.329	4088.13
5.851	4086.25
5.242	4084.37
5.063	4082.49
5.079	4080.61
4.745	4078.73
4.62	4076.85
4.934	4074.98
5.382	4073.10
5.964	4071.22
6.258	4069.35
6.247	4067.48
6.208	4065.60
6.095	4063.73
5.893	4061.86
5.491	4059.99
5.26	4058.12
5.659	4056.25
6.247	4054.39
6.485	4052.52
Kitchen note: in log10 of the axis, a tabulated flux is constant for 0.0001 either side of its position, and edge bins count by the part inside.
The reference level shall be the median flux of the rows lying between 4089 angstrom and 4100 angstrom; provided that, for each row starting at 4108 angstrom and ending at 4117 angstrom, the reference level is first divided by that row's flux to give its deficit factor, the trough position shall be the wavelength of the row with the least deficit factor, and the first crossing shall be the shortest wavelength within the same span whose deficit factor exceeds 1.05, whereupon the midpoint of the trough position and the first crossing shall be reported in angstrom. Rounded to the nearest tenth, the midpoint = 4111.7 angstrom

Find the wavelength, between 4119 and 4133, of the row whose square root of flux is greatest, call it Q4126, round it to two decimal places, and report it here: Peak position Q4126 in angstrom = 4125.96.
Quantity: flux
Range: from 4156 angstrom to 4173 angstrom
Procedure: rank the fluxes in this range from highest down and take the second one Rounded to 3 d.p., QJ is 6.251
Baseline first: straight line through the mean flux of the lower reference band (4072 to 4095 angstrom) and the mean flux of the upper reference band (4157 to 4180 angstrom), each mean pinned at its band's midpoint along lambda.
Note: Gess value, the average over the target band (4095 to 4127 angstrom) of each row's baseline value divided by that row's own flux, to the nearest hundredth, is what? 1.10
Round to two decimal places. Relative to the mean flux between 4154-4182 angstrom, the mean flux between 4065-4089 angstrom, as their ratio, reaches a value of 0.98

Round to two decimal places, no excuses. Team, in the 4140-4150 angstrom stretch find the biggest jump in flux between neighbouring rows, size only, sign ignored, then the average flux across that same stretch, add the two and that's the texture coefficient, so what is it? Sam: 5.88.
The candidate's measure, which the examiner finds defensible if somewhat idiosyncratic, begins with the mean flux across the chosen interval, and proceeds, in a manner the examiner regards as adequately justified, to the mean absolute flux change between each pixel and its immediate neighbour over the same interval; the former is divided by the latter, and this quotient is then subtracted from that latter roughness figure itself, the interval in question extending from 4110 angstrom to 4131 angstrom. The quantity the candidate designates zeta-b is -24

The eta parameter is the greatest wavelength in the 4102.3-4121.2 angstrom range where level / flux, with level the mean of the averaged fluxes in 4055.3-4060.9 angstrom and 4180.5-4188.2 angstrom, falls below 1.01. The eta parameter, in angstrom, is 4120.26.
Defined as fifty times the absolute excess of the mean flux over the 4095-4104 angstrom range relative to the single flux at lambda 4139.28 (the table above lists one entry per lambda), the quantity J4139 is 76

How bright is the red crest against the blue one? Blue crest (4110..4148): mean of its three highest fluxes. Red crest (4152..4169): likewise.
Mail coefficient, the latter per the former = 1.00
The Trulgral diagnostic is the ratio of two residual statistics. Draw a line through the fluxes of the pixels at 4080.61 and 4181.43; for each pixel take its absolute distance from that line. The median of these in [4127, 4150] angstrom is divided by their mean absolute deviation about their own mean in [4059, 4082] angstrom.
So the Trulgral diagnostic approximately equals 0.74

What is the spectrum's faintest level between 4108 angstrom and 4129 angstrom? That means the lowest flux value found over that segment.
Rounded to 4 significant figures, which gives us 4.961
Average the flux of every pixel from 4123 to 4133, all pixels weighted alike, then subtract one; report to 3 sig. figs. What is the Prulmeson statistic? 4.43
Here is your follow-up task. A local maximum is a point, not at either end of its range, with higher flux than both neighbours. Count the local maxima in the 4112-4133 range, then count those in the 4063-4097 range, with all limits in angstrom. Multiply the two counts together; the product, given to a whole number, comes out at 6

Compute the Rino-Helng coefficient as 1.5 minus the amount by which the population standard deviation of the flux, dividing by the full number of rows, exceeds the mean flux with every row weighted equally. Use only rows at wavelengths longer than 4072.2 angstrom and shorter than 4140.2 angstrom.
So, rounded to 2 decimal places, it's 6.20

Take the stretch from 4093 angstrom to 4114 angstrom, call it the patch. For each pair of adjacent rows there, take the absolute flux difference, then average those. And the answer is 0.43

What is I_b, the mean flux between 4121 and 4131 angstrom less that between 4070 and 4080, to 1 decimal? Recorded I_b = 0.3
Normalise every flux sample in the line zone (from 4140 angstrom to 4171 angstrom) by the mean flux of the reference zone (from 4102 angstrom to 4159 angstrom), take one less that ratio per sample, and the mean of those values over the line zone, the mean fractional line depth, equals -0.04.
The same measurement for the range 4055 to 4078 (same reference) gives -0.04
